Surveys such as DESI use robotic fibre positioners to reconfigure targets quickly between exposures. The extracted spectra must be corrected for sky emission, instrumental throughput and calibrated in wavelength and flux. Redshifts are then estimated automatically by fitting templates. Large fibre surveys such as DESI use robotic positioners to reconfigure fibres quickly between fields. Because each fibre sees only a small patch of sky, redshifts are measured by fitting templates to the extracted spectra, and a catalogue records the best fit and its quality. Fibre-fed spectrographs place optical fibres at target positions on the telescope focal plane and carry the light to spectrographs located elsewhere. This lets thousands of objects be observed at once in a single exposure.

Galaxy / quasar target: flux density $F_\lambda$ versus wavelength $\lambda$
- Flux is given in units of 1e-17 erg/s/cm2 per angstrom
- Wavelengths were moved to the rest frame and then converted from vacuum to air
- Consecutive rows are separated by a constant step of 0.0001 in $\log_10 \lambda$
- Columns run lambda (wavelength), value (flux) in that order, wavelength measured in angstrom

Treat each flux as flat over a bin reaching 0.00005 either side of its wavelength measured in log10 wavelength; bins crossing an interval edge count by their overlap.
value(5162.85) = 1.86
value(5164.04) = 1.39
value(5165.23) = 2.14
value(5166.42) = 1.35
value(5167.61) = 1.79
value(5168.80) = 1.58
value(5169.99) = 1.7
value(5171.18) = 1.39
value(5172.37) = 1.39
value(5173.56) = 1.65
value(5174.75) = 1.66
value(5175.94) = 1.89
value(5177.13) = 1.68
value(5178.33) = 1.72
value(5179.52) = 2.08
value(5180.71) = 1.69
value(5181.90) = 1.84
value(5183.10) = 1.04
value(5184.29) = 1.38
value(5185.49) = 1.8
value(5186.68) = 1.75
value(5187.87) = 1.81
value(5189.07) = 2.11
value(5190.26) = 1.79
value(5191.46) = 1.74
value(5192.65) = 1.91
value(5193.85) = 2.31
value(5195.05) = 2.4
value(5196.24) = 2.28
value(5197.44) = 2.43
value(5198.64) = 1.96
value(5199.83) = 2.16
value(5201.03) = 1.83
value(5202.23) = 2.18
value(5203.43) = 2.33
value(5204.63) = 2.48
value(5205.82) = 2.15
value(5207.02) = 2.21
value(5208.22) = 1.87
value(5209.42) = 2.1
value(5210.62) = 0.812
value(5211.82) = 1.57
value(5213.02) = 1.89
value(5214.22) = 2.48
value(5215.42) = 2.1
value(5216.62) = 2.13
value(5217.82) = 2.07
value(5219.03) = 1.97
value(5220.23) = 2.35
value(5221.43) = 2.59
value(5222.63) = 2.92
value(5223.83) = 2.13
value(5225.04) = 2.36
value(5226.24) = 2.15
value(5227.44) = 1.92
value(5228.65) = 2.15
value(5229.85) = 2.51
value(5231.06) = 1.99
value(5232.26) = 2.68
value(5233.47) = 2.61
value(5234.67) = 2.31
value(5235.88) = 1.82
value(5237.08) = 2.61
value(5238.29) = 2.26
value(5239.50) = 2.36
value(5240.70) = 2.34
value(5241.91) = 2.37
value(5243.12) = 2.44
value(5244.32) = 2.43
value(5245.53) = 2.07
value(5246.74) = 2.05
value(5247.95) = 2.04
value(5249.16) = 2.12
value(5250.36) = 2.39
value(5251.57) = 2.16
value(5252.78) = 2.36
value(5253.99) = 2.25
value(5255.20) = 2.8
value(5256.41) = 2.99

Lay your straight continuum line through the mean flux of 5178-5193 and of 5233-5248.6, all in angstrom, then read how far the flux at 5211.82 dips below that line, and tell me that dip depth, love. 0.43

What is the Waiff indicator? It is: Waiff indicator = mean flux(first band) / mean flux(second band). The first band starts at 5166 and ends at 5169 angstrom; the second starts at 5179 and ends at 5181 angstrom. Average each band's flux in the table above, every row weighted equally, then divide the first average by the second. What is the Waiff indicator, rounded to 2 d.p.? 0.83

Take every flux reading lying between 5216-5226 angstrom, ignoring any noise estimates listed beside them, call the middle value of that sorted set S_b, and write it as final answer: 2.2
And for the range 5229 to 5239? 2.4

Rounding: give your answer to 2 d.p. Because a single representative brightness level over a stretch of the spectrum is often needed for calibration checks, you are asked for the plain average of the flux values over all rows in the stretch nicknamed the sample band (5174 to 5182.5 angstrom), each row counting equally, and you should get 1.79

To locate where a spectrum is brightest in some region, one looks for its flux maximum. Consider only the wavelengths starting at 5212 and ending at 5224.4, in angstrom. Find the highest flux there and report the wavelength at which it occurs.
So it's 5222.63 angstrom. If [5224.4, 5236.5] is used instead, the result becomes 5232.26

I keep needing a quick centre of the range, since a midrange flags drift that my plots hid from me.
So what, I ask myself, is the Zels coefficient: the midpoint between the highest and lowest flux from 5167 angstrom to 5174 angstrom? 1.59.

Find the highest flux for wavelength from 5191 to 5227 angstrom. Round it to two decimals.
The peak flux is 2.92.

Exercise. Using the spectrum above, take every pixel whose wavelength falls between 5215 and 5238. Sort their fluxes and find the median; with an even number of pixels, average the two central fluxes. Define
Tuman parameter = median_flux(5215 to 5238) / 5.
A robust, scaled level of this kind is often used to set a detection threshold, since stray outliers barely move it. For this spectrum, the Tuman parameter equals 0.430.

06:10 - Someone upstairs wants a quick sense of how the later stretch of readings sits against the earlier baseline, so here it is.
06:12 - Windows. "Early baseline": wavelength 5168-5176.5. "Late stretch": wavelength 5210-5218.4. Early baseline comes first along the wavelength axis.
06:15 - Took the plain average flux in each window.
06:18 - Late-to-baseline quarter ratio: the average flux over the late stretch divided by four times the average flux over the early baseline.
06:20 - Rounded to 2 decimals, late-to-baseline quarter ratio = 0.29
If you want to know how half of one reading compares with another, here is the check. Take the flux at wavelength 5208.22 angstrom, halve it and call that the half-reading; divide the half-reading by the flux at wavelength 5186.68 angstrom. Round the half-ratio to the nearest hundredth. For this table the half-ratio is 0.53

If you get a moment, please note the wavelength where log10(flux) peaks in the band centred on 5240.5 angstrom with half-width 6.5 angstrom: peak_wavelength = 5237.08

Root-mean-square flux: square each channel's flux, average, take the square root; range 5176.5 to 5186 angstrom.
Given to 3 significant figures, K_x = 1.68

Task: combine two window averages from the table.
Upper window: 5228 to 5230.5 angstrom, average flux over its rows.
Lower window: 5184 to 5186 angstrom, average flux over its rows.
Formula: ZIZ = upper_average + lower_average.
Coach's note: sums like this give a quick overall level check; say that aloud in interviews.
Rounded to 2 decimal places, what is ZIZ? 3.92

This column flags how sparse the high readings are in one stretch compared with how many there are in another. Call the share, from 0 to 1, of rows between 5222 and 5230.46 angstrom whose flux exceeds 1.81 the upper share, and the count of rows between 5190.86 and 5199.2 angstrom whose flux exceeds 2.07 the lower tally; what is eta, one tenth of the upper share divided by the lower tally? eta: 0.025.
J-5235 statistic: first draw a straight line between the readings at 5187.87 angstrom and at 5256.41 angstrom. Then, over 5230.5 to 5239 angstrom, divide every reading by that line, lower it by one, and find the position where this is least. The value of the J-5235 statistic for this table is 5235.88 angstrom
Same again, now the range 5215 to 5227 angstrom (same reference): 5219.03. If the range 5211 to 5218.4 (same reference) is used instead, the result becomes 5211.82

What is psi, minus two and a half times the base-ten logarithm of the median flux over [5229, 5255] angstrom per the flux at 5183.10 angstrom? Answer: -0.88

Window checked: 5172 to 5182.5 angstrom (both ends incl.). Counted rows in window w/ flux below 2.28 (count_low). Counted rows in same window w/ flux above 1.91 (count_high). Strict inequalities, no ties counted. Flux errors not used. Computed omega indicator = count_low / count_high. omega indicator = 9.0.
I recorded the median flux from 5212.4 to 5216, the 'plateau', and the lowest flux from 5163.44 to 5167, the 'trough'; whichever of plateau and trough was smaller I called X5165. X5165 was 1.35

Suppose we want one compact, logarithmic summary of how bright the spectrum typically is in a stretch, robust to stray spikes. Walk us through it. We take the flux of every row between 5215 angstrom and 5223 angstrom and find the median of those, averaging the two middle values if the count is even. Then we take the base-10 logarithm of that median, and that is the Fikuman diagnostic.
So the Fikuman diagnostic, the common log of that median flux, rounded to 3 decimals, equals 0.328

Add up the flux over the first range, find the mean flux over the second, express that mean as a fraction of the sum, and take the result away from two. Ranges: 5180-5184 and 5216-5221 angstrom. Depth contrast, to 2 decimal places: 1.53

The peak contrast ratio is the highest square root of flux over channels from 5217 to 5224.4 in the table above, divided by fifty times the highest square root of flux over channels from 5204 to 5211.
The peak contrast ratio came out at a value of 0.0217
